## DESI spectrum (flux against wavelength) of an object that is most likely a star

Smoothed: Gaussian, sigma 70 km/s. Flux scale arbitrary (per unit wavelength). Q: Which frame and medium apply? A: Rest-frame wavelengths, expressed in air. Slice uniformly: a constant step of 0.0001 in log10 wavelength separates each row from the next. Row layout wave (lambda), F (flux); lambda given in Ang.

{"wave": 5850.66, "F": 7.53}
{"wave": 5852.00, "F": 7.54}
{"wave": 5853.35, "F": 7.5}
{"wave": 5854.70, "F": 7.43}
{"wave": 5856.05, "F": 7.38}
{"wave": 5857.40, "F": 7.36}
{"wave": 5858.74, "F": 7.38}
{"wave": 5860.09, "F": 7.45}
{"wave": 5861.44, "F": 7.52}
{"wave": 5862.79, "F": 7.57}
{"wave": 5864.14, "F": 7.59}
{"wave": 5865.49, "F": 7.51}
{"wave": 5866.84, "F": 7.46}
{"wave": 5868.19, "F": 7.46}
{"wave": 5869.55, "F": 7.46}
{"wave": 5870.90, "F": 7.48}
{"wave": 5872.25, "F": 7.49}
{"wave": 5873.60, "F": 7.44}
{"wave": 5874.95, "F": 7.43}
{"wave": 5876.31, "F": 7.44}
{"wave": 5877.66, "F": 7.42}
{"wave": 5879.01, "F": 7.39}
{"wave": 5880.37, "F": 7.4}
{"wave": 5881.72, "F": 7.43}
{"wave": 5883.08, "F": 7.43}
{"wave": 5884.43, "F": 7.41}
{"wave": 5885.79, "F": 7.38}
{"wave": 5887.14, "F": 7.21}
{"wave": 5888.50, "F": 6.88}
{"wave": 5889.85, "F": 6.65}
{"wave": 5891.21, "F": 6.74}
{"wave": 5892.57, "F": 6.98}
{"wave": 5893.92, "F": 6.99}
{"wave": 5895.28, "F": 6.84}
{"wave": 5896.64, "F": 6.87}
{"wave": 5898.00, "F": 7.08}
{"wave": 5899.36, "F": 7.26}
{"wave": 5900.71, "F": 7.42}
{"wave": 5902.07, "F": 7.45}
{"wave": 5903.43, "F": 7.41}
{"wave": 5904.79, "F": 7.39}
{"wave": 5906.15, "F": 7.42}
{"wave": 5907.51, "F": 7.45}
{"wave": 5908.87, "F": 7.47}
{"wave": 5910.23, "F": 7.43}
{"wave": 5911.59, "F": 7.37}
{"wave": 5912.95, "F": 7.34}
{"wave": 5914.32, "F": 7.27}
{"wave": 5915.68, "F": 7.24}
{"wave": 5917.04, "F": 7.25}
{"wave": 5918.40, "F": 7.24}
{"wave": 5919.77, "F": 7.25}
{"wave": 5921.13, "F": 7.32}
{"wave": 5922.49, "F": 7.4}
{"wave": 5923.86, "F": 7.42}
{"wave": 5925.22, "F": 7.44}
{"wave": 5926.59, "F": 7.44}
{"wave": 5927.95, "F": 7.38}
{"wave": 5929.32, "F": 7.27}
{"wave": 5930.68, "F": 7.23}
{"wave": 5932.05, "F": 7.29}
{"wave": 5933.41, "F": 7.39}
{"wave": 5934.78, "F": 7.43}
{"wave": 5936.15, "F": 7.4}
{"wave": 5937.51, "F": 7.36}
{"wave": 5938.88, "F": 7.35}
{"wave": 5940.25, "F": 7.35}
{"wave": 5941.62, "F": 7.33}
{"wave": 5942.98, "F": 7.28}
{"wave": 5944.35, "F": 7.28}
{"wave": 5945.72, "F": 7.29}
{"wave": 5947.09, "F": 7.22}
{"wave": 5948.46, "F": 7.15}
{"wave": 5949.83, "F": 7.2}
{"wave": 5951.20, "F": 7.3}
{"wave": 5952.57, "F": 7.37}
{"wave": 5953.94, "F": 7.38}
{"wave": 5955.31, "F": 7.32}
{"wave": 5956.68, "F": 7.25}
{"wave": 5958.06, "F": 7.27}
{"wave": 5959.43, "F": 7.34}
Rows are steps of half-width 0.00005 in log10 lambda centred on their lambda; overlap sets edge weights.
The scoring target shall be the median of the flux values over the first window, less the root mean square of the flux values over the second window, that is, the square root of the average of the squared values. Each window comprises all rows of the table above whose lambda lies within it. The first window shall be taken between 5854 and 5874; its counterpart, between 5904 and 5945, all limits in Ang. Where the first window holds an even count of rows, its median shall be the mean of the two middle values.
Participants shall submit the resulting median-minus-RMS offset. 0.11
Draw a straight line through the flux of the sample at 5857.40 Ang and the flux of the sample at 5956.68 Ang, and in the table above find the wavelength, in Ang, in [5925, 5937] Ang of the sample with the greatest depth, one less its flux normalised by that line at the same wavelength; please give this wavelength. 5930.68 Ang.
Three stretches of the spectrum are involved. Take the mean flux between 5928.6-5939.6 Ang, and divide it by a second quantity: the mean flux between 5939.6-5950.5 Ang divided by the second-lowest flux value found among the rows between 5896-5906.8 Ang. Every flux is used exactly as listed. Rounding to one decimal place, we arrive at 7.2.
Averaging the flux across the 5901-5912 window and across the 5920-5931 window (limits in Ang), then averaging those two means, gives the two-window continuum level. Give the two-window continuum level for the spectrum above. 7.39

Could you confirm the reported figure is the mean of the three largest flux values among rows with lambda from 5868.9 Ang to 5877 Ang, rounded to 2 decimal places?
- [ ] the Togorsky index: 7.48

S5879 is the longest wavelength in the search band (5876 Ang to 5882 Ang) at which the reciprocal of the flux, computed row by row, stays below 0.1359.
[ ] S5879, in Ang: 5881.72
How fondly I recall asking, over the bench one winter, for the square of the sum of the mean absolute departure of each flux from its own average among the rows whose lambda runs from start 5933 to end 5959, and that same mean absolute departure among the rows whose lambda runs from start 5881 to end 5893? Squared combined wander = 0.11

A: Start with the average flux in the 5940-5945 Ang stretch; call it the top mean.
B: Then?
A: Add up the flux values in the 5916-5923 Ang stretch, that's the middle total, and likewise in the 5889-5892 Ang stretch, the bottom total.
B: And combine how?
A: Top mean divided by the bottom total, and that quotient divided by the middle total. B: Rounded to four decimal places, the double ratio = 0.0150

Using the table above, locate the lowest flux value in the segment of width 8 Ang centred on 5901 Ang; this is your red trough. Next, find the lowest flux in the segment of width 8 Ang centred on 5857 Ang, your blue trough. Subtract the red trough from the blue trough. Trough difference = 0.3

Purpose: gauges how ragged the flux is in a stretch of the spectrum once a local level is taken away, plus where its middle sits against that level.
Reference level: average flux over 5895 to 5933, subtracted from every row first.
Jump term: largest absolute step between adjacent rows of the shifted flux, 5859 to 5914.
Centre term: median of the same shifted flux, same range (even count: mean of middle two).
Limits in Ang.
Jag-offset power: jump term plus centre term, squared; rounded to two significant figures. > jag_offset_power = 0.19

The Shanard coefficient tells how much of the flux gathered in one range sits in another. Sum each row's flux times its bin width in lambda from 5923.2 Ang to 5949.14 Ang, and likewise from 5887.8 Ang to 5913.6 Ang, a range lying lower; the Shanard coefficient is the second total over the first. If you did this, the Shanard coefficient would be 0.97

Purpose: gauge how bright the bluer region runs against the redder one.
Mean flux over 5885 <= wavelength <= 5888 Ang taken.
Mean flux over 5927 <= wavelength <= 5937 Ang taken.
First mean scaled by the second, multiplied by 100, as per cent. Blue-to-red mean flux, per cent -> 99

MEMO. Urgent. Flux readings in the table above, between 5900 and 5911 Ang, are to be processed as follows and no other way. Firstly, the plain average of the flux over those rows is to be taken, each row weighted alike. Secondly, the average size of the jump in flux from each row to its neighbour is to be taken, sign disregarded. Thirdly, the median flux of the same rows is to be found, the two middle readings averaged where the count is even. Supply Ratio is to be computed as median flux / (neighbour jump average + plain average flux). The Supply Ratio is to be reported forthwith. 0.995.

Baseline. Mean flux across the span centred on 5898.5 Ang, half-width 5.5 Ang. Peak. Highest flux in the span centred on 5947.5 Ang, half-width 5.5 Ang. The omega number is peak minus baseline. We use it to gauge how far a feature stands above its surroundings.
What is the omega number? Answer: 0.21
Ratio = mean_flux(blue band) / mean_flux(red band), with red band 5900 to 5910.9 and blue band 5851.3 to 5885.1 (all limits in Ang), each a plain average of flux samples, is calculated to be 1.00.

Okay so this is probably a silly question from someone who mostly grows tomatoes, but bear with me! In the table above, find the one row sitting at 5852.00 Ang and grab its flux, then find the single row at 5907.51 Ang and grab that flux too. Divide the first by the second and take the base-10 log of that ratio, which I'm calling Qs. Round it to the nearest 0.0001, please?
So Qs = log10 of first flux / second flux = 0.0052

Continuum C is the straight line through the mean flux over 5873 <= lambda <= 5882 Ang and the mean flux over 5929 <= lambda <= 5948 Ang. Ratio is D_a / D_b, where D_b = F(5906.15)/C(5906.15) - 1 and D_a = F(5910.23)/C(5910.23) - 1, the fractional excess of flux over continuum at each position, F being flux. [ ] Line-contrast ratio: 1.4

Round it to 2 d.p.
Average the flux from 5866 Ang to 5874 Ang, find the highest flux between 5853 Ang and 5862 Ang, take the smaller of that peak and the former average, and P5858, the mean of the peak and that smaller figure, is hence 7.49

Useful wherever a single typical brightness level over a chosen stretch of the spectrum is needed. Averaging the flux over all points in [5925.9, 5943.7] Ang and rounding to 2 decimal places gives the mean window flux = 7.35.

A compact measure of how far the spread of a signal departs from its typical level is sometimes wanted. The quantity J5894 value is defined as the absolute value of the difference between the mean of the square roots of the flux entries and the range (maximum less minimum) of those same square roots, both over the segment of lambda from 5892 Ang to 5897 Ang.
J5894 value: 2.60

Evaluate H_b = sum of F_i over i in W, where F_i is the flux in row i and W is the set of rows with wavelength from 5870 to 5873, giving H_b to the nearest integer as 15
